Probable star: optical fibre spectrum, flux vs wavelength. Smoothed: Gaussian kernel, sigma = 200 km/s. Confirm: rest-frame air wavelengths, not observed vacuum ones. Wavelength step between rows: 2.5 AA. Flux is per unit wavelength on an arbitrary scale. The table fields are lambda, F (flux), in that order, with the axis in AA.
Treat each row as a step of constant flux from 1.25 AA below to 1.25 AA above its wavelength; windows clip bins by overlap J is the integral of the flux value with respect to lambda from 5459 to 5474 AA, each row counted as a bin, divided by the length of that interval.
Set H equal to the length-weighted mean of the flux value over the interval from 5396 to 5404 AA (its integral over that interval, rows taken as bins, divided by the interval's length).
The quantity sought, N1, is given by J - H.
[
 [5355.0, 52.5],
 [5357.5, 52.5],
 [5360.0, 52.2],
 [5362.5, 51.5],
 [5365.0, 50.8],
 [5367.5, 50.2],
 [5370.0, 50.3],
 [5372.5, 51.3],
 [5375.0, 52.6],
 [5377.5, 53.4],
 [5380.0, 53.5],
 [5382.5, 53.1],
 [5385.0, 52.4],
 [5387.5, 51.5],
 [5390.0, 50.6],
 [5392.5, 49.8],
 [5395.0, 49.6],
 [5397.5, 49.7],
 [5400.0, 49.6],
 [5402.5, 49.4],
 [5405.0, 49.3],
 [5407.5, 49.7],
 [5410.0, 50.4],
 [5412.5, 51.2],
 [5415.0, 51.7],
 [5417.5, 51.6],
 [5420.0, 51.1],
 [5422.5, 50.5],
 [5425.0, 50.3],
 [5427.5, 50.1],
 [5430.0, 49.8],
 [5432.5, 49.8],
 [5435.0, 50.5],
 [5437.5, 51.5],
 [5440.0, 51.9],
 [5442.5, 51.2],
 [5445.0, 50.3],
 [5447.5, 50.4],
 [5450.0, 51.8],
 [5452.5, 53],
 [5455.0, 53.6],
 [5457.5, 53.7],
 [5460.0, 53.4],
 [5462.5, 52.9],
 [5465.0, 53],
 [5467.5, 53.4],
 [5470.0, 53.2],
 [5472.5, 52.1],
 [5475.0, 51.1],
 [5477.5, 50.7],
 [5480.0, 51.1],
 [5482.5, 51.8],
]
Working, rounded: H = 49.6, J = 53.0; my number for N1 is 3.4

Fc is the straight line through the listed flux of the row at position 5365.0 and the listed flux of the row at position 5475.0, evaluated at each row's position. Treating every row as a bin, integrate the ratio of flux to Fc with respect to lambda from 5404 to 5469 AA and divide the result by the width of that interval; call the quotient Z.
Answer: 1.01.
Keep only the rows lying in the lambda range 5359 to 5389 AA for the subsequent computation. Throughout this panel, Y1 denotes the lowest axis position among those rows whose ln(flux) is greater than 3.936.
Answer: 5360.0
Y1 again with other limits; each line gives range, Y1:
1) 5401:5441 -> 5415.0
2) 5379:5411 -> 5380.0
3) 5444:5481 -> 5450.0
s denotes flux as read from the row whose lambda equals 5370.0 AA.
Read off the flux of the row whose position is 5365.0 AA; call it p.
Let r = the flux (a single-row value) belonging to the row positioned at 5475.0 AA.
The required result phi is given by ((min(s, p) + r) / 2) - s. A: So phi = 0.4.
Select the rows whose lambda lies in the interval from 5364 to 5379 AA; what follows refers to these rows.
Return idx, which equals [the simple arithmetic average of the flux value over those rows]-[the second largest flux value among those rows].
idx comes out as -1.2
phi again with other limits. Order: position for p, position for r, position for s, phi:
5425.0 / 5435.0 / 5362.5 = -1.1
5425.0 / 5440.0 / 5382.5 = -2.0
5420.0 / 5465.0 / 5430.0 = 1.6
